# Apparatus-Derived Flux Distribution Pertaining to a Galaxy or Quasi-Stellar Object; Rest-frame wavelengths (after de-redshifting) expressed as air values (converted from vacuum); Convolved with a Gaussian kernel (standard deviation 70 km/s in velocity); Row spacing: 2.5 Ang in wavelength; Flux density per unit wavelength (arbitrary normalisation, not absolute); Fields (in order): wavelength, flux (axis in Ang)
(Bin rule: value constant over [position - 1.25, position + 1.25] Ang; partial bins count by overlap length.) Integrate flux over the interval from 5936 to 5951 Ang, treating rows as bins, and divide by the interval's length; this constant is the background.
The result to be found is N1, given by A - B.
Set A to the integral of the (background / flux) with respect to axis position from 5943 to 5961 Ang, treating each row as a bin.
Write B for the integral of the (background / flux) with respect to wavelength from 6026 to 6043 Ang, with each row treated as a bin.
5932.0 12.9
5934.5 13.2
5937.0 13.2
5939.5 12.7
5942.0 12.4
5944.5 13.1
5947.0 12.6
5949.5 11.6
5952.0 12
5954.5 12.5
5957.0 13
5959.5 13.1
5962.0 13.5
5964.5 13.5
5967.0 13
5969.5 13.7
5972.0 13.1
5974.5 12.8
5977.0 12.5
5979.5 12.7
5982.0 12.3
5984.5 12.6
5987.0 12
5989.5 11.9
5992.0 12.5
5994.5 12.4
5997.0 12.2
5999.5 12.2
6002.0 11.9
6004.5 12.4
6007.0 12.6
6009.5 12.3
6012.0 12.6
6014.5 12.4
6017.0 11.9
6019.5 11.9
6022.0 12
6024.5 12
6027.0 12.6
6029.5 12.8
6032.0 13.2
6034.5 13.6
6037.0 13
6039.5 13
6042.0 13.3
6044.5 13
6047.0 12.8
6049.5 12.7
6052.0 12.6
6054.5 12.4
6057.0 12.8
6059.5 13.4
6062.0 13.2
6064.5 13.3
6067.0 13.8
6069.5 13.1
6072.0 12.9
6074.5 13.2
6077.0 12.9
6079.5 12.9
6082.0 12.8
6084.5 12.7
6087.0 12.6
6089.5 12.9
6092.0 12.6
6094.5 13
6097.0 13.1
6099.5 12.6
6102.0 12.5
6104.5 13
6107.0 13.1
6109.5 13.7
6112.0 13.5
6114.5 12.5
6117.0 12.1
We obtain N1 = 1.7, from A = 18.1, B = 16.4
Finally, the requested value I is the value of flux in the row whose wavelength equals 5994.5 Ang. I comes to 12.4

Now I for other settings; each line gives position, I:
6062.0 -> 13.2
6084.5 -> 12.7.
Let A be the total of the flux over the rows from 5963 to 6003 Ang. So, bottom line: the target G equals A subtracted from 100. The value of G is -101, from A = 201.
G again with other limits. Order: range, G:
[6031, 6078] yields -148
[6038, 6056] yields 10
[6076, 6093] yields 11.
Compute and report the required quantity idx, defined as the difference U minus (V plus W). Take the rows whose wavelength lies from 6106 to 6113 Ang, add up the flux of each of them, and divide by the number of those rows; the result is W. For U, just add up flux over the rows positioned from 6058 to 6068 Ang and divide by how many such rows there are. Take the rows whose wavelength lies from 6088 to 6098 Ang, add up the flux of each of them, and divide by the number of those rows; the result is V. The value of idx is -12.9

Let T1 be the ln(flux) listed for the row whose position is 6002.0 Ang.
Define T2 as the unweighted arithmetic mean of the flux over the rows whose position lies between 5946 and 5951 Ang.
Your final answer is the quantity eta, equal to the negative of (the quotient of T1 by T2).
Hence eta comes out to -0.205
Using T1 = 2.48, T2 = 12.1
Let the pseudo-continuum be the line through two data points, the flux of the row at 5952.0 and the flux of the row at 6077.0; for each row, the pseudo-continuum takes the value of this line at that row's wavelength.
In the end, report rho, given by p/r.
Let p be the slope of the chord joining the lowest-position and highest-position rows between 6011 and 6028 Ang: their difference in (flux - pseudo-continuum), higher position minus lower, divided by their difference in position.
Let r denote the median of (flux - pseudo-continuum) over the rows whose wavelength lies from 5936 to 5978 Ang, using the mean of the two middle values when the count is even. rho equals -0.01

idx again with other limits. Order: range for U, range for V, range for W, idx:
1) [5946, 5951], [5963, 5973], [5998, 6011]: -13.5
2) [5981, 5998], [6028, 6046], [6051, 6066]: -13.8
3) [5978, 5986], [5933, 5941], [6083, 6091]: -13.2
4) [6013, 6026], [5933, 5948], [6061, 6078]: -14.0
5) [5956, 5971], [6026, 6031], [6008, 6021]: -11.6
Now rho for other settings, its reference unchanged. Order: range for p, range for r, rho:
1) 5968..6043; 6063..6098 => 1.41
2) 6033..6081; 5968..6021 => -0.27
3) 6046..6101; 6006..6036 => -2.20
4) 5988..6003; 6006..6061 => -0.08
